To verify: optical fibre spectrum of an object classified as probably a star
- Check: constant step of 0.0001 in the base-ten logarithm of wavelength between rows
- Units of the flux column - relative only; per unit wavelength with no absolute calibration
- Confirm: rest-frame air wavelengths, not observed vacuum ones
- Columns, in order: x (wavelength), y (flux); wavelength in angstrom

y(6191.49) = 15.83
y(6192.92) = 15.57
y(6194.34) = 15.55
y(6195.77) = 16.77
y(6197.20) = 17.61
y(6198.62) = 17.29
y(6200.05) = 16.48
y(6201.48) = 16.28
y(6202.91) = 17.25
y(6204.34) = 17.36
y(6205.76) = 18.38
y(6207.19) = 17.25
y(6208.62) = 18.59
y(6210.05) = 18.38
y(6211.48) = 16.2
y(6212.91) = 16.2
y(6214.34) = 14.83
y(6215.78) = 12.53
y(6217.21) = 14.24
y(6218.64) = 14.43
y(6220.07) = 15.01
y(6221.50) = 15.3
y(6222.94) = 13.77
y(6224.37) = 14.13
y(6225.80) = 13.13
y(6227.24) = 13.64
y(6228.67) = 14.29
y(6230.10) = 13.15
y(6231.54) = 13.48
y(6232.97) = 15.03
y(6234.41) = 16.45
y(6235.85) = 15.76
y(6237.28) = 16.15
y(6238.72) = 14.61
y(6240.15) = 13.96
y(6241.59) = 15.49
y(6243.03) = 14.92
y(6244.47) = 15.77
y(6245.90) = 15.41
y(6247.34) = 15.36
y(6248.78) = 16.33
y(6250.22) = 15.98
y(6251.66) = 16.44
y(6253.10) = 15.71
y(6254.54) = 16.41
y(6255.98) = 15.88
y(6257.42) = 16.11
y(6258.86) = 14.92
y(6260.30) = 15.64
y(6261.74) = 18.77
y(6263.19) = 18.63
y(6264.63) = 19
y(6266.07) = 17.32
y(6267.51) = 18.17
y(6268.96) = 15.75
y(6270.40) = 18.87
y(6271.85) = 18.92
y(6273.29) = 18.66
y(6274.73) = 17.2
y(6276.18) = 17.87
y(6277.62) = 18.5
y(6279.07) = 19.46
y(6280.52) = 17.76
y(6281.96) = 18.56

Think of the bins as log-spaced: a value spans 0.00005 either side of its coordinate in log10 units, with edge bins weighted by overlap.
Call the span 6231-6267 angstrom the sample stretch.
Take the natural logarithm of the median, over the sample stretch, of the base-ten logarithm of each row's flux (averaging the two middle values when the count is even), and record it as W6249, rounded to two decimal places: 0.18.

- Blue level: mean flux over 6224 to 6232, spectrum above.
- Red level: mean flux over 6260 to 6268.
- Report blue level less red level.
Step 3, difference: -4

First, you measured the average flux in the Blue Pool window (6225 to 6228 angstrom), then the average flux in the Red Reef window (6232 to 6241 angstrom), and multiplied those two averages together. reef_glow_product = 205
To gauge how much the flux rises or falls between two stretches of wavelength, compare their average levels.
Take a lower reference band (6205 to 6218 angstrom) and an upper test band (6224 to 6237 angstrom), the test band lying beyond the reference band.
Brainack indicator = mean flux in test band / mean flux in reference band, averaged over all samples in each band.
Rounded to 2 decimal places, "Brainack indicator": 0.88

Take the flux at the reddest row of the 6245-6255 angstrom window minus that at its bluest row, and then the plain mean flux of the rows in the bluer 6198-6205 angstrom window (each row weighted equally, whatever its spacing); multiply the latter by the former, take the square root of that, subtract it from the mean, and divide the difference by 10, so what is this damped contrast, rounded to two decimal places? 1.28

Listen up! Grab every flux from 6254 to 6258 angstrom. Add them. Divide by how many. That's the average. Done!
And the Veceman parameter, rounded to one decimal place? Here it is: 16.1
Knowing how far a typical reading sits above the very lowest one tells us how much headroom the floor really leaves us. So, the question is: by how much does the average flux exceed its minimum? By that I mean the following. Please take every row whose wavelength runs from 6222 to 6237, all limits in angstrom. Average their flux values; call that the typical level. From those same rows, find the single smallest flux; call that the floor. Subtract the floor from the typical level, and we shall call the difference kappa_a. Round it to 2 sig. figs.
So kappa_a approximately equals 1.2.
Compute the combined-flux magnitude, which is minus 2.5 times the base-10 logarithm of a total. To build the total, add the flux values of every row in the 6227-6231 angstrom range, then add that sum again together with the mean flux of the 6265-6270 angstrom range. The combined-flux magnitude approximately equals -4.99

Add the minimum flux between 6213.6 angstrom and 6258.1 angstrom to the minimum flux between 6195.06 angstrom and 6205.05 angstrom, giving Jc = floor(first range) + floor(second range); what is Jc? 28.8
